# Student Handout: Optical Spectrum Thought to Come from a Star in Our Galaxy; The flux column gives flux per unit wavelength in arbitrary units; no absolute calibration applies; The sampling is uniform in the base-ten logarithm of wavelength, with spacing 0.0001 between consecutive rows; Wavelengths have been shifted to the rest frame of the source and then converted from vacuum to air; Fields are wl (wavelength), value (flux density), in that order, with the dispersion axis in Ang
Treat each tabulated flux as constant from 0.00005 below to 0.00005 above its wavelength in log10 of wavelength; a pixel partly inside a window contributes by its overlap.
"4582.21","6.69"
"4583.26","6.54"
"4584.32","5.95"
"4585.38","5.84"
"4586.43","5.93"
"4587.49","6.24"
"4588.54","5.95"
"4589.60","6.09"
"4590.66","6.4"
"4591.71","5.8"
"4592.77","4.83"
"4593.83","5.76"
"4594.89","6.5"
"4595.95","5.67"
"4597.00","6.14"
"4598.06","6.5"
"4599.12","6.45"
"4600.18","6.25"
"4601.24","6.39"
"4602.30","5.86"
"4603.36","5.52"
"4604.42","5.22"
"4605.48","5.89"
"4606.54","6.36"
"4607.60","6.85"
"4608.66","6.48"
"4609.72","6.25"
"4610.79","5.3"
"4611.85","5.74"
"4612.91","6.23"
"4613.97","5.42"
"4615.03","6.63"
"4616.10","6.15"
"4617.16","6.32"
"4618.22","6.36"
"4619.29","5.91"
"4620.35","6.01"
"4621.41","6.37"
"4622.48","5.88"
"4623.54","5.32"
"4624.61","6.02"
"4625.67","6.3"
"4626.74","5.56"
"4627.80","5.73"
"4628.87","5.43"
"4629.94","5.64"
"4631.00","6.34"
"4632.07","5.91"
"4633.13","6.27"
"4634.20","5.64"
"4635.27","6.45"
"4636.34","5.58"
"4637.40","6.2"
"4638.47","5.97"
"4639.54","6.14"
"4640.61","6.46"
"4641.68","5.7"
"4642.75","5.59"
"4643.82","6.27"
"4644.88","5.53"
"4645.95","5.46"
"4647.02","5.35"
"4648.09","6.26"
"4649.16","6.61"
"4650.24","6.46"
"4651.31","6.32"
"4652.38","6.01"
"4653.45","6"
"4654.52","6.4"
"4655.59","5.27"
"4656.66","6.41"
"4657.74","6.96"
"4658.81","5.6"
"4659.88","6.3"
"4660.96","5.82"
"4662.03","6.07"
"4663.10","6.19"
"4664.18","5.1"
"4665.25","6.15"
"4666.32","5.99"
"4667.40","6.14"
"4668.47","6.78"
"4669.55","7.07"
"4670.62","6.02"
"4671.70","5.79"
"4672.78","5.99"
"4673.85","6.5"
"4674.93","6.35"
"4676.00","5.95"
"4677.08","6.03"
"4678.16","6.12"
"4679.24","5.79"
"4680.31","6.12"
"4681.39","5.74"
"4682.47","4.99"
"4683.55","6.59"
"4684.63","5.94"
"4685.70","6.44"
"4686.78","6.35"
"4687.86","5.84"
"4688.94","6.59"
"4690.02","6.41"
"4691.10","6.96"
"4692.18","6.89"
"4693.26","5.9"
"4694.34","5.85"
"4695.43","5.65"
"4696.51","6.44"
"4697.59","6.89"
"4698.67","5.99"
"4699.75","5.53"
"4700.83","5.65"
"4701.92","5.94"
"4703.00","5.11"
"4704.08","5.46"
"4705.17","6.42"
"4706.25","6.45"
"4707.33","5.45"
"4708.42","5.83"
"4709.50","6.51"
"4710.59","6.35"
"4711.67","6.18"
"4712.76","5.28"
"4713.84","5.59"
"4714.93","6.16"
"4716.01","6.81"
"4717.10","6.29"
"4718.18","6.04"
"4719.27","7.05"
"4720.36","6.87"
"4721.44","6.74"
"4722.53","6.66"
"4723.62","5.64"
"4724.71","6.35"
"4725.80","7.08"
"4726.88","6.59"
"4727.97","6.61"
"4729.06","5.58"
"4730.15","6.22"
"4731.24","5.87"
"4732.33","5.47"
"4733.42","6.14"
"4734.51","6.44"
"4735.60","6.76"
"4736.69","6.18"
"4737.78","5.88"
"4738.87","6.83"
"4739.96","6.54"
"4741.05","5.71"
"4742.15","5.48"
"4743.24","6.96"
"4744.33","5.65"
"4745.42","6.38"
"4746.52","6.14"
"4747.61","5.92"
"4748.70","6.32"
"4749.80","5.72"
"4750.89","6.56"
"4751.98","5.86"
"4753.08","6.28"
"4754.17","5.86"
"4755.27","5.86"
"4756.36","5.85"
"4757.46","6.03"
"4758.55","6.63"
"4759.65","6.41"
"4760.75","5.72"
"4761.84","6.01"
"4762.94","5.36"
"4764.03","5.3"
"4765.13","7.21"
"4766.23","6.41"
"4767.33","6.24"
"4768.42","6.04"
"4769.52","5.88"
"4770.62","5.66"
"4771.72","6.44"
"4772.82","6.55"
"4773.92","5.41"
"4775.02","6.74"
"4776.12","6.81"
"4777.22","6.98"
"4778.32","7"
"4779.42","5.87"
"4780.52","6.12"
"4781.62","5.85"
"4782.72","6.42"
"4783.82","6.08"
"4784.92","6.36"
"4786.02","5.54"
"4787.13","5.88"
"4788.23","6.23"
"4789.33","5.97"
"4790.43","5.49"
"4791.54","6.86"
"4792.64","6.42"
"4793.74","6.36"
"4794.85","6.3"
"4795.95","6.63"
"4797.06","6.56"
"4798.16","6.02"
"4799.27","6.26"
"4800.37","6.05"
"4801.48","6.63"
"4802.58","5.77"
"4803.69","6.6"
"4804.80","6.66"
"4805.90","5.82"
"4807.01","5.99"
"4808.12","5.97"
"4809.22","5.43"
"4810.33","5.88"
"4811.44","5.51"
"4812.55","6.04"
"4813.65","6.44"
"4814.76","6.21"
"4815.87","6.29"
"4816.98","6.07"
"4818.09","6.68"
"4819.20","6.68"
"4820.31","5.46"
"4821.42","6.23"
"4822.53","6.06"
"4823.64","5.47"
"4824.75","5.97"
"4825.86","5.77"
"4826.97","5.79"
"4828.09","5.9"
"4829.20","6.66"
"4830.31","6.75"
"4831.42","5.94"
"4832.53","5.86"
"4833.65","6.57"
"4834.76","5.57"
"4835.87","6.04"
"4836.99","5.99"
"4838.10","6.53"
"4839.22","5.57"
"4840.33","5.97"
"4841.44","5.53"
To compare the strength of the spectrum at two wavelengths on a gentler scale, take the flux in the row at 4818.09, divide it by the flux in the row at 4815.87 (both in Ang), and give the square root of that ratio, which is 1.03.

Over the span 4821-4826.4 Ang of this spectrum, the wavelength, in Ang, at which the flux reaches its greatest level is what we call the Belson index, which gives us 4821.42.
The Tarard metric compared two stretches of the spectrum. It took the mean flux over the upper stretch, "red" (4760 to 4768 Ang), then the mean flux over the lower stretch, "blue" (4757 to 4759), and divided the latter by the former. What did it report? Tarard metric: 1.05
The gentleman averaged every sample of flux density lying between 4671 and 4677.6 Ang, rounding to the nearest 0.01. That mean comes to 6.10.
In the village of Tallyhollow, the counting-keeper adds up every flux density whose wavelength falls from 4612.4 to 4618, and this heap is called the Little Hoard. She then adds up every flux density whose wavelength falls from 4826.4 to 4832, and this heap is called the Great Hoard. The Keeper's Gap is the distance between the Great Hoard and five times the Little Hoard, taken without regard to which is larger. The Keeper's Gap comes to 123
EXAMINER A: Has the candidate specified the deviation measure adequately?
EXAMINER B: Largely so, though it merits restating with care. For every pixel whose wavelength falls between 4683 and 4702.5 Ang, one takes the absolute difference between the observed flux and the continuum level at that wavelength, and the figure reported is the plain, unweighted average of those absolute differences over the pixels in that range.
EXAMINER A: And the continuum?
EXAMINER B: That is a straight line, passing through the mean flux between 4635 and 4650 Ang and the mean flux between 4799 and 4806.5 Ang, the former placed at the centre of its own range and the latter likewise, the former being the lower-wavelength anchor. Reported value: 0.41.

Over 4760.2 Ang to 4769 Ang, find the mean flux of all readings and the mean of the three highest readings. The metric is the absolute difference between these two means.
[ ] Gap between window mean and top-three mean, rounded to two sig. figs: 0.58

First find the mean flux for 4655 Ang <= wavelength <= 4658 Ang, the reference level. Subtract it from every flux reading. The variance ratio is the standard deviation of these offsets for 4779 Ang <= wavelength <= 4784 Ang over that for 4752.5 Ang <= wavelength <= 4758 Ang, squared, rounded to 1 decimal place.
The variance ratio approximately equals 1.5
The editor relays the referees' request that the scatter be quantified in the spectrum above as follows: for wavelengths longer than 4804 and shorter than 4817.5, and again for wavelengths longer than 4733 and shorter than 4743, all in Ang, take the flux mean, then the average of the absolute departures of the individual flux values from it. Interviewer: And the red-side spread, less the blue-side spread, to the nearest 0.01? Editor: -0.12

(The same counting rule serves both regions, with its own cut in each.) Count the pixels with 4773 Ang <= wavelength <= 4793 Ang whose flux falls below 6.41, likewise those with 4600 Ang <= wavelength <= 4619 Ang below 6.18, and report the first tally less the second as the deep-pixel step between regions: 3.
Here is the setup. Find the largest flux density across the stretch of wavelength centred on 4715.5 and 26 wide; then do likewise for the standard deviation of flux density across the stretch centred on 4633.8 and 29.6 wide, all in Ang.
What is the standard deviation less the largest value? -6.7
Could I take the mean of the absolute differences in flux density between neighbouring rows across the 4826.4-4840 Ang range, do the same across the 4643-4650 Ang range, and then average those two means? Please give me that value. 0.472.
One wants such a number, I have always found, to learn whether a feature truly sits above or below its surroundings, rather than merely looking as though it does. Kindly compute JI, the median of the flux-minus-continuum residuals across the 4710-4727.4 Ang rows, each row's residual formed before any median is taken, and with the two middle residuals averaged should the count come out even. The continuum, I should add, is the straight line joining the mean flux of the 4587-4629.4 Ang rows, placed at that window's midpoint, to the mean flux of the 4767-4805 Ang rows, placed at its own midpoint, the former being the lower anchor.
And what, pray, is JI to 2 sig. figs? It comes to 0.20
